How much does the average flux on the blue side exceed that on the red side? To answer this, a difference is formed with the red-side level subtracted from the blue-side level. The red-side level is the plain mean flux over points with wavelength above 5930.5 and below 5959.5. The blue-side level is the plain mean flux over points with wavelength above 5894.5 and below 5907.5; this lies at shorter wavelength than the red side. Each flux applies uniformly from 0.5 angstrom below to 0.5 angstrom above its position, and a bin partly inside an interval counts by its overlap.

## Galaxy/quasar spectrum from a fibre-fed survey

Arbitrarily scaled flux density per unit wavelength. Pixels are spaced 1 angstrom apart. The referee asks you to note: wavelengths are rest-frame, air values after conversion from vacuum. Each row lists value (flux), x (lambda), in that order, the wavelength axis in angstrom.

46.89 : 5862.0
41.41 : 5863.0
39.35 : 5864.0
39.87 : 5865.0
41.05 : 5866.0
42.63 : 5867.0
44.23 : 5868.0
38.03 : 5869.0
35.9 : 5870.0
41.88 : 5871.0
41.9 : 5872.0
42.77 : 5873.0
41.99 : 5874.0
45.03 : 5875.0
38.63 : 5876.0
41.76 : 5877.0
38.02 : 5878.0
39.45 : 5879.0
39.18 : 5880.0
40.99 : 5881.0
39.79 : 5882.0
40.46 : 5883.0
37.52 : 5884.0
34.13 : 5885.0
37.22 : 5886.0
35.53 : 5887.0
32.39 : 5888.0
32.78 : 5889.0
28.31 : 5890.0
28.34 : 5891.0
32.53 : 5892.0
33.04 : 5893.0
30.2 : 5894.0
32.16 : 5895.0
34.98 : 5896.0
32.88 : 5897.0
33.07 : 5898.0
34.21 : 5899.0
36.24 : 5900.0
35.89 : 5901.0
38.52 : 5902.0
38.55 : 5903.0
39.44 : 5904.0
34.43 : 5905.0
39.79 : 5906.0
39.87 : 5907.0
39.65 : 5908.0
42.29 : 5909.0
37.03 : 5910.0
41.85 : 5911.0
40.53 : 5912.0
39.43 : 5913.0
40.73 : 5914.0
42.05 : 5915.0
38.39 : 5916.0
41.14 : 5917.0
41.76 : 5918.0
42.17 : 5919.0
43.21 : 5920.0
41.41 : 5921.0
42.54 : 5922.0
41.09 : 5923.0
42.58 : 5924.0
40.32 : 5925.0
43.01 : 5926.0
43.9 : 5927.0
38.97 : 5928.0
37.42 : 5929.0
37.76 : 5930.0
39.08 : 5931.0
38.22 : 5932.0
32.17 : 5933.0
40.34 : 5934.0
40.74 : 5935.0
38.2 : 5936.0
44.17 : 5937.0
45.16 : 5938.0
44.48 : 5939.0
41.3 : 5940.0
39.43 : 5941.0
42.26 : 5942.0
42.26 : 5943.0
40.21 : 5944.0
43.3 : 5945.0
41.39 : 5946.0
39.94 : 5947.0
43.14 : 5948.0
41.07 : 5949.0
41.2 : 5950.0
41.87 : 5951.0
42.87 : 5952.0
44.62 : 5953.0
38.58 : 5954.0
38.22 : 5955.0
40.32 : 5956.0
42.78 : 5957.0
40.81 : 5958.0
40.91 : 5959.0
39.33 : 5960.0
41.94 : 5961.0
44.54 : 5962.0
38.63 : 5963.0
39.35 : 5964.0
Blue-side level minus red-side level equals -5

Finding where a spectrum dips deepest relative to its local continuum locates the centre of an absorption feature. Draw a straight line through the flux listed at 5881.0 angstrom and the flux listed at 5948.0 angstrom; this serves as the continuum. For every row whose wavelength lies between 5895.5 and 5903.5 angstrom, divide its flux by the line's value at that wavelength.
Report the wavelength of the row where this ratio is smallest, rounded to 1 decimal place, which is 5897.0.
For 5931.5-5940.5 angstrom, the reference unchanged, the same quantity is 5933.0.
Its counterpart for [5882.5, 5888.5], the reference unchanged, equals 5888.0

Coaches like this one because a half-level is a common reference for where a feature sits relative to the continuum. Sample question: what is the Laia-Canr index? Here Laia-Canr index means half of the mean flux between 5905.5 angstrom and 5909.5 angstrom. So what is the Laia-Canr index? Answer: 20.2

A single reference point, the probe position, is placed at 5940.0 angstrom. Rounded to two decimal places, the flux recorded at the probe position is 41.30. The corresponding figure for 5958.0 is 40.81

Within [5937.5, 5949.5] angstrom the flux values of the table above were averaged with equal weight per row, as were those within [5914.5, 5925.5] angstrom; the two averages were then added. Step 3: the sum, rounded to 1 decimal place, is 83.5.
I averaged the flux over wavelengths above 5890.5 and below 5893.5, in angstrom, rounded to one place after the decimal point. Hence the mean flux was 31.3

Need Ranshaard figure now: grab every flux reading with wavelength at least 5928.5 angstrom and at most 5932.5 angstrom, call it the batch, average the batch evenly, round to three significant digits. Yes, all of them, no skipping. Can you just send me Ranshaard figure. 38.1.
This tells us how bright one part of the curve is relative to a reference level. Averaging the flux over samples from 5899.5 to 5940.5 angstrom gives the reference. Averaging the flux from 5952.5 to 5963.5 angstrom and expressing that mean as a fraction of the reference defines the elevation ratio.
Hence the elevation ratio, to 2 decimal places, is 1.02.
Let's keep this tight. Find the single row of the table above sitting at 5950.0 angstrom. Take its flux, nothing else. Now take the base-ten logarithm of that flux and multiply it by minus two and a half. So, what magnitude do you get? -4.04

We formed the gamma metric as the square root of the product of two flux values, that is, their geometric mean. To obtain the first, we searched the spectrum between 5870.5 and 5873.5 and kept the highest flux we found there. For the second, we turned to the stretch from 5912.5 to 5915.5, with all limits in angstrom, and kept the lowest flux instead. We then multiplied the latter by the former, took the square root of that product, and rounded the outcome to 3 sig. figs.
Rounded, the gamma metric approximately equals 41.1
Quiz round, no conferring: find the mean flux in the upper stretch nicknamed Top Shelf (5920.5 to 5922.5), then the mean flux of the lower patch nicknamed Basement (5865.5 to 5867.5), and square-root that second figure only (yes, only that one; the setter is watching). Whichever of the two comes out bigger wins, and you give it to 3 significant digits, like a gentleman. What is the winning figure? 42.0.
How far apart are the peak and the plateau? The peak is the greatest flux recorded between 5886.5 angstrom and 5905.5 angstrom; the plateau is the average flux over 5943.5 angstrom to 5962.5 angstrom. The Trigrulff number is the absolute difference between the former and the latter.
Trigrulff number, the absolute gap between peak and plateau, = 2.0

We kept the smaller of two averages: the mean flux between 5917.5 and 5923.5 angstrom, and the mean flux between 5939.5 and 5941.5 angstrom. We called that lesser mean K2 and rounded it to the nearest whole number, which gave 40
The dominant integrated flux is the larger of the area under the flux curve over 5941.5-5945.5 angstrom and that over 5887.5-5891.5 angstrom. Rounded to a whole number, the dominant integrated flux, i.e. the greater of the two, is 168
